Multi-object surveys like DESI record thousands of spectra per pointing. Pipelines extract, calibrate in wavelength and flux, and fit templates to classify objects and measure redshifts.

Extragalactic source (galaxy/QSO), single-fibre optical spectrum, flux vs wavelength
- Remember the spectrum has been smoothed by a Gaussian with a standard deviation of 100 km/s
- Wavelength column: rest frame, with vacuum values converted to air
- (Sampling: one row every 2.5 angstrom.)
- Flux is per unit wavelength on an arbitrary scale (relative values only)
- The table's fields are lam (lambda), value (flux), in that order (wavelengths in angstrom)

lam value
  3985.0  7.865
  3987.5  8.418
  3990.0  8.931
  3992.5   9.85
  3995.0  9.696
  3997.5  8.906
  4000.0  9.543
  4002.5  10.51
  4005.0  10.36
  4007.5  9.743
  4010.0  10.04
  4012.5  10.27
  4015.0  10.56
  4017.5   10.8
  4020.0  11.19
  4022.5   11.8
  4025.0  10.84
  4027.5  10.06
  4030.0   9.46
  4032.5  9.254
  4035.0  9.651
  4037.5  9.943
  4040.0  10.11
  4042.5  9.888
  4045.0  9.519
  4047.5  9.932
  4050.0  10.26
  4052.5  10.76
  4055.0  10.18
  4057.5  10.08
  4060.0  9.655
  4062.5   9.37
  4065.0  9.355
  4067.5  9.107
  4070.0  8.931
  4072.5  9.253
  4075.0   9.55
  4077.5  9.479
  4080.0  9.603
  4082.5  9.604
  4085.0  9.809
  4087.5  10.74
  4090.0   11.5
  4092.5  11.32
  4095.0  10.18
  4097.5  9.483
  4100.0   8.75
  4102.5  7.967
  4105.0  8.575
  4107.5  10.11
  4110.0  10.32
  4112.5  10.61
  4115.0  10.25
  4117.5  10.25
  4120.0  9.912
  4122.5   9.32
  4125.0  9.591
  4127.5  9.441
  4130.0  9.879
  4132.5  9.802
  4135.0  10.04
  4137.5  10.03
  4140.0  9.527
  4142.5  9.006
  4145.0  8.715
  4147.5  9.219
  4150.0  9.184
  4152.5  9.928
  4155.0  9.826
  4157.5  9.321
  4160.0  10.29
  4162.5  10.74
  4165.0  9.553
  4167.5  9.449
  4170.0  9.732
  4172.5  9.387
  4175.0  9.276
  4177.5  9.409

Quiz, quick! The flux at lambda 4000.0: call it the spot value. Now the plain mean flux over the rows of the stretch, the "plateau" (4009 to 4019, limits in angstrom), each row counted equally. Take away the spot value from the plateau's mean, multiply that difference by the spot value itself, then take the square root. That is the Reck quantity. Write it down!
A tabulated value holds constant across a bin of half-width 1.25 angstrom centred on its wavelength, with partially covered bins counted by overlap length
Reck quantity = 2.9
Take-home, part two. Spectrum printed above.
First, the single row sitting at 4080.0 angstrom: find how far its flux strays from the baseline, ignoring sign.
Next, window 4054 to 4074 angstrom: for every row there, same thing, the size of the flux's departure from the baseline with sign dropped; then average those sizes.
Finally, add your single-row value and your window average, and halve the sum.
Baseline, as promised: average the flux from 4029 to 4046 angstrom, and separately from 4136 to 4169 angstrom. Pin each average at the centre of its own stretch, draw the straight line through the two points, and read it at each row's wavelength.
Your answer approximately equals 0.23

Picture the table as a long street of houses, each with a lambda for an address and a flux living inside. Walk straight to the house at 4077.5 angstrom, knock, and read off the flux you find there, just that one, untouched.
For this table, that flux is 9.479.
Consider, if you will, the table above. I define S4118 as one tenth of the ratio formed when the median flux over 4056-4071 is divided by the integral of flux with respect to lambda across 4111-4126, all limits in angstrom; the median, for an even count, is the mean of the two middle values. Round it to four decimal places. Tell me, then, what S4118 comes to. 0.0062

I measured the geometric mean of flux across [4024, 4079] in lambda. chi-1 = 9.7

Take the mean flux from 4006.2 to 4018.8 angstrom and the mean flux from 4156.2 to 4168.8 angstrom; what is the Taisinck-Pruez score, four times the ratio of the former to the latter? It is 4.17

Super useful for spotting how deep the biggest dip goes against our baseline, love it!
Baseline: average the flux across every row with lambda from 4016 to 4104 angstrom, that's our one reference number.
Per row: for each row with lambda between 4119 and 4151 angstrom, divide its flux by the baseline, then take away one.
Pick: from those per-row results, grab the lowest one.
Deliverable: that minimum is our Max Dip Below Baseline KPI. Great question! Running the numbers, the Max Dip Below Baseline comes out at -0.122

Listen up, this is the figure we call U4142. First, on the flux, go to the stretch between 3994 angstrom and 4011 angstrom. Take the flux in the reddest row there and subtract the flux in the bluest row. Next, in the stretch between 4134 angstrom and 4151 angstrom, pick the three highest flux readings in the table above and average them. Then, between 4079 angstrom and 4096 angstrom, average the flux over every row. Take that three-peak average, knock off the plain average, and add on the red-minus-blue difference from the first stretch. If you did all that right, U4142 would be -0.2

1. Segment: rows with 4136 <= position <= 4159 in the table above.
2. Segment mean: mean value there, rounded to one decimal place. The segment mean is 9.4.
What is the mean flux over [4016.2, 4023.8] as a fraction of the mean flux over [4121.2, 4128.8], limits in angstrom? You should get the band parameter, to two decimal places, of 1.19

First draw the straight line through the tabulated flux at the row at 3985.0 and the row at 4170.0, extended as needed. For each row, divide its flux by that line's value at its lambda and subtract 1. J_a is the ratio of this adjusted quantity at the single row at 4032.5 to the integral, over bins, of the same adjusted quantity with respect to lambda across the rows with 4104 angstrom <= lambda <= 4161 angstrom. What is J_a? 0.050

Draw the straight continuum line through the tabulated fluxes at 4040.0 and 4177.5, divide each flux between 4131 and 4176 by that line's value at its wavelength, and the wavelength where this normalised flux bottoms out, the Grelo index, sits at 4145.0 angstrom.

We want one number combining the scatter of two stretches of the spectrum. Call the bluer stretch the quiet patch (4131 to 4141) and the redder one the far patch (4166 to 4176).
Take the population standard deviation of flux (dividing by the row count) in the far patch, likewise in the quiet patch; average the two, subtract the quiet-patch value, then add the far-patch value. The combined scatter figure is 0.15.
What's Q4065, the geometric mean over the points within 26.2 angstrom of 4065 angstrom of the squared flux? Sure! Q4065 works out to 96.5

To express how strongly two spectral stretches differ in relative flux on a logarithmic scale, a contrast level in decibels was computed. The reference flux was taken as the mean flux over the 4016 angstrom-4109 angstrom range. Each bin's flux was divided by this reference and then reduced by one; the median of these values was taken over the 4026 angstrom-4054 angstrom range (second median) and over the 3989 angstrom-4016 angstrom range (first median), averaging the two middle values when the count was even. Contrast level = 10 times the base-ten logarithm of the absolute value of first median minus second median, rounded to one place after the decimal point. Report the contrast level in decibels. -20.8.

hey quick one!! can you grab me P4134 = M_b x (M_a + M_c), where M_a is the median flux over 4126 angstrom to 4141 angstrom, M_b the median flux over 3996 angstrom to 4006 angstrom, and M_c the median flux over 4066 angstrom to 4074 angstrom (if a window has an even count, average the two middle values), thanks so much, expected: 189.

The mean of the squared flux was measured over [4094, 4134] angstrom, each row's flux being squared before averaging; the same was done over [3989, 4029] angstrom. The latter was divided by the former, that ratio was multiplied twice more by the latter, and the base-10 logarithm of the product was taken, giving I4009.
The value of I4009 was 4.09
